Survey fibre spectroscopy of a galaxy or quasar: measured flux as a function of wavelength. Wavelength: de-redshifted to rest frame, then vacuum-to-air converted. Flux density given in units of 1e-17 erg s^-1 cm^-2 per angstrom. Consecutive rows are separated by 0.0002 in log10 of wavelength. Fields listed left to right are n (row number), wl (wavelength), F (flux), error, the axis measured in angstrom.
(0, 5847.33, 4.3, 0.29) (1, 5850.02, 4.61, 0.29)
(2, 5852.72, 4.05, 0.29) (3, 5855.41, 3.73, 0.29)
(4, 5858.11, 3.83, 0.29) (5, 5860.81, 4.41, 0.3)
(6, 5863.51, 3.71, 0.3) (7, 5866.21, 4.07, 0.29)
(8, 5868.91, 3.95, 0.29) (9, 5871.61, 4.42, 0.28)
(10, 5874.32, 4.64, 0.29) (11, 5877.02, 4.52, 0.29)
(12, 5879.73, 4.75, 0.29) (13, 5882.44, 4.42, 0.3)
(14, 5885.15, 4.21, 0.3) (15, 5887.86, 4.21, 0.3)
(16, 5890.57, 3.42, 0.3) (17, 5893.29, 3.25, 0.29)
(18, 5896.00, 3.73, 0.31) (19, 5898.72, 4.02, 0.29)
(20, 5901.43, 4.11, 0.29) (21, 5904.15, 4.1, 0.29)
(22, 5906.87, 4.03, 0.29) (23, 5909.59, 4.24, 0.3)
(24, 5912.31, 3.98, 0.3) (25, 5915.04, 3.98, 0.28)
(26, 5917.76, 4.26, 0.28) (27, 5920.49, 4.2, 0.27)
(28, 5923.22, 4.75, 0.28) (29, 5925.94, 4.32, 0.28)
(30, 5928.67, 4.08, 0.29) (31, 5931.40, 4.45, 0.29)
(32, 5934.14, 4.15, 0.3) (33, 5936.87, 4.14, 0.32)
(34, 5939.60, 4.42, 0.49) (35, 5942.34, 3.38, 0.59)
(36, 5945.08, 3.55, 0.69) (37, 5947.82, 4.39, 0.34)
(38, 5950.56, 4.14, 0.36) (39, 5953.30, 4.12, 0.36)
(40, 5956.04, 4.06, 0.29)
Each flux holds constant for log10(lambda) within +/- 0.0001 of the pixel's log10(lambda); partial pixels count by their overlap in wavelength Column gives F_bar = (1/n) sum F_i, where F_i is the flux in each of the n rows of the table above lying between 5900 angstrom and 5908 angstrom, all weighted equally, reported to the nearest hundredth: 4.08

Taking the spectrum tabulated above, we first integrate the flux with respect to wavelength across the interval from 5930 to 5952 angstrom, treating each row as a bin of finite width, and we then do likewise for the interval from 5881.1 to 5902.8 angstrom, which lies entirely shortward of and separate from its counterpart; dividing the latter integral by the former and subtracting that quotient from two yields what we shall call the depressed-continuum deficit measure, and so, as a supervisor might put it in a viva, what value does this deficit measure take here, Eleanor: 1.05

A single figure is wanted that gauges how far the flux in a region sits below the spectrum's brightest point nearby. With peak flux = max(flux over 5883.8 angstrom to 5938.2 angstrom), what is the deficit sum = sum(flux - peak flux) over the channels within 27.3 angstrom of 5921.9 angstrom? -13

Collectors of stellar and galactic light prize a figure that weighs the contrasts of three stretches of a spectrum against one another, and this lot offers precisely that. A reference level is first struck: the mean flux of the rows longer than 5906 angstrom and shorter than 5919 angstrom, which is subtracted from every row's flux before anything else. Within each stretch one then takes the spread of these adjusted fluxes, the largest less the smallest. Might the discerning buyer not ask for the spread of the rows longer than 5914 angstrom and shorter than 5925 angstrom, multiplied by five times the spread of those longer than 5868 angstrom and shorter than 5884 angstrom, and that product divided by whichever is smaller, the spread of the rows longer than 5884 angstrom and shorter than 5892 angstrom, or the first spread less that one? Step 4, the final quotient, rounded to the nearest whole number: -154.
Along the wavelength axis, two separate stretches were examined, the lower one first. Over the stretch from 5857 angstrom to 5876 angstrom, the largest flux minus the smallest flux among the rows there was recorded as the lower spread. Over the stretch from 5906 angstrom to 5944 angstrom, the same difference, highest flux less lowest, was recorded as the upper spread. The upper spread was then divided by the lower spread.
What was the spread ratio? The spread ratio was 1.47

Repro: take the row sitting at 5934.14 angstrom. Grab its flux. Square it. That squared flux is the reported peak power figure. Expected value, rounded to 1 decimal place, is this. 17.2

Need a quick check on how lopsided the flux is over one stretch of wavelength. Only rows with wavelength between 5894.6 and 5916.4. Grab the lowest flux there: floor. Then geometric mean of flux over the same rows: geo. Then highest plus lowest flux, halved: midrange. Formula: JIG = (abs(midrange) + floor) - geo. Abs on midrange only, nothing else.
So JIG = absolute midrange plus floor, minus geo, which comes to 3.7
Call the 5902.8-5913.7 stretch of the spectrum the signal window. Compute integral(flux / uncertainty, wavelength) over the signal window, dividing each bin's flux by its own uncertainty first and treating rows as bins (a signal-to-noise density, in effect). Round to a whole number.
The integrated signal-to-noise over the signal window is 151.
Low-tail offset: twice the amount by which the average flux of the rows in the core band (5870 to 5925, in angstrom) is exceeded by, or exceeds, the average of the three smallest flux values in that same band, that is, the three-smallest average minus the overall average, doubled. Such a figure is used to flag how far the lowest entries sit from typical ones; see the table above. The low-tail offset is -1.39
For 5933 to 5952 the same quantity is -0.67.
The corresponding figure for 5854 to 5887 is -0.93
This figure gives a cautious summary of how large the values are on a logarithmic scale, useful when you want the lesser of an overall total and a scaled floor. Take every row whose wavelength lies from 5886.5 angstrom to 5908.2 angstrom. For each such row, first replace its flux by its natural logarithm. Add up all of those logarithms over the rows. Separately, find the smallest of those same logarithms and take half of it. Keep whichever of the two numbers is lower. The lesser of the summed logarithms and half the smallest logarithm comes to 0.59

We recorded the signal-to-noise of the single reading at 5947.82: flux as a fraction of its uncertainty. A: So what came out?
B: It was 12.9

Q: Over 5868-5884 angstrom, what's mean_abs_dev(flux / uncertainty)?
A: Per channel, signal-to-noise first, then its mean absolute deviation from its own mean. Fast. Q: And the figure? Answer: 0.8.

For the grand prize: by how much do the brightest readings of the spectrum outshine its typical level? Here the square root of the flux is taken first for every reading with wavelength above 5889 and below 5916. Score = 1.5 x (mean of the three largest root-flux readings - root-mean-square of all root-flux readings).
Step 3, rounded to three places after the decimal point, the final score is 0.099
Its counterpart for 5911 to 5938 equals 0.098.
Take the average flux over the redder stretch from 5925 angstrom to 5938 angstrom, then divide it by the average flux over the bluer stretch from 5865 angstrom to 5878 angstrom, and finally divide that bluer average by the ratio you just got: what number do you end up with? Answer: 4.41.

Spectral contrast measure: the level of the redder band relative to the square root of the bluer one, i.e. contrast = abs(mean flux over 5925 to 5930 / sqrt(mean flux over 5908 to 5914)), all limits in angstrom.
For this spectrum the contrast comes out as 2.07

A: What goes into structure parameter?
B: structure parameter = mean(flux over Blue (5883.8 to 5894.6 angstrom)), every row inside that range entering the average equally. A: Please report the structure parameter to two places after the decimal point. 3.77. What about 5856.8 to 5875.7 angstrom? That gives 4.15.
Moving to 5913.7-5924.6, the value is 4.30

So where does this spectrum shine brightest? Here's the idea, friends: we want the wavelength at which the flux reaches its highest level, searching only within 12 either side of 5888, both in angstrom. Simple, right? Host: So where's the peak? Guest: 5879.73 angstrom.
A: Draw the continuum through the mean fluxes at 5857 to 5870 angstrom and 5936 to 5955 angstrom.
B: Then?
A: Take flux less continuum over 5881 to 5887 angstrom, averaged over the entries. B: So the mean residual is 0.31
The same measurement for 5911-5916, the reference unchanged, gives -0.03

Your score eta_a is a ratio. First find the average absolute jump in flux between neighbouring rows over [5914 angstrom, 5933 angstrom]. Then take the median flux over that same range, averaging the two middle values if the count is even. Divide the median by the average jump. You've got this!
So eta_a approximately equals 13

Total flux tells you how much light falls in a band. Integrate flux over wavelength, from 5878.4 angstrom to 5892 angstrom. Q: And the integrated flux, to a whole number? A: 57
